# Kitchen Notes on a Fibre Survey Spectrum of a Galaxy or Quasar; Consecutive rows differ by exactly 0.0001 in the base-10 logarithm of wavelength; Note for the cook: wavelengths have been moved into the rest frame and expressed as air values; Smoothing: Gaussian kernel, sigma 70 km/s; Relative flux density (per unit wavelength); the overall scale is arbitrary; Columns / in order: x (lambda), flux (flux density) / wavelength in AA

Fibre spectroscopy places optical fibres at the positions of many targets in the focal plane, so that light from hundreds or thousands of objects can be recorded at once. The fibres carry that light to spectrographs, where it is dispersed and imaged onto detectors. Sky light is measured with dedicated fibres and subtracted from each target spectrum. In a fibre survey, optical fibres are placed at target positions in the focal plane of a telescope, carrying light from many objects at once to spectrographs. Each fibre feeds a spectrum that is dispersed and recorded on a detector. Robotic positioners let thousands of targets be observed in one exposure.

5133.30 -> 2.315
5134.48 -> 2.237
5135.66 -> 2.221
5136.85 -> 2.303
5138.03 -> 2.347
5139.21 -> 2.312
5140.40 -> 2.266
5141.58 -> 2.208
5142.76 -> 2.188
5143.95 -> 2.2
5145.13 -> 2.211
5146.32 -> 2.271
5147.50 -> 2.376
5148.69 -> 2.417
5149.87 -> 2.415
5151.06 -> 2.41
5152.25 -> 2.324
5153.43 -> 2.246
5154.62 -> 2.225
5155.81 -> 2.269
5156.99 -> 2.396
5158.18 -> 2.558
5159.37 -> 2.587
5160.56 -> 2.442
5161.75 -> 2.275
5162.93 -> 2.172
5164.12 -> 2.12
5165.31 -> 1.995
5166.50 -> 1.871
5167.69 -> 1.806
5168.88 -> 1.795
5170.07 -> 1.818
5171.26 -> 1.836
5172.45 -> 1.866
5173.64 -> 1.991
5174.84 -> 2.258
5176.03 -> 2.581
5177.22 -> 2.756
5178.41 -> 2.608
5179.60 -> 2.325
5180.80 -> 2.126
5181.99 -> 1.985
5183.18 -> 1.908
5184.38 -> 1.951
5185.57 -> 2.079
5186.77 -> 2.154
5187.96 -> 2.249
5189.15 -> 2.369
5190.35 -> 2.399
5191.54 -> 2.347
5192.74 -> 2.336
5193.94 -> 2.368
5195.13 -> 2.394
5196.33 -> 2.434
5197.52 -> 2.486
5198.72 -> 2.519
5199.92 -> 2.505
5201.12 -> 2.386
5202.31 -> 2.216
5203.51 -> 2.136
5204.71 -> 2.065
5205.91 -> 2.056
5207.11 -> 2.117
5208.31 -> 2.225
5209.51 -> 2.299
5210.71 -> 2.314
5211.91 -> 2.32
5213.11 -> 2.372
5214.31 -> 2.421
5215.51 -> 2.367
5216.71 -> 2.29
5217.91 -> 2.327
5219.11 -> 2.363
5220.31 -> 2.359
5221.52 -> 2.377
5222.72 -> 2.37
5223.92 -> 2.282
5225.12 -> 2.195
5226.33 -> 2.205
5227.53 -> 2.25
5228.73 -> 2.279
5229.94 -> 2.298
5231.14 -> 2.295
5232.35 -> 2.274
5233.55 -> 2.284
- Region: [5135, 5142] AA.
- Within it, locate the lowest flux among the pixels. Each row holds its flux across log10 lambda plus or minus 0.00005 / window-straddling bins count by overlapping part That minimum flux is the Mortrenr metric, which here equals 2.208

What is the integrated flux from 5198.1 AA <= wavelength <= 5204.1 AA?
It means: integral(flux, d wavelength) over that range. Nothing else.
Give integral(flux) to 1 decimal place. 14.1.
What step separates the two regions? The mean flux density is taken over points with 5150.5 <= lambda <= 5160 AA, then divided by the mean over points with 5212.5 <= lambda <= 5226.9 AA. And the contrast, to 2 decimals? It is 1.02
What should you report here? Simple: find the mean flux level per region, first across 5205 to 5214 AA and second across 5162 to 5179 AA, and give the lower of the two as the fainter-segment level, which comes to 2.11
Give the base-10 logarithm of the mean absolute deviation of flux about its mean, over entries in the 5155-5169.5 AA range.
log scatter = -0.64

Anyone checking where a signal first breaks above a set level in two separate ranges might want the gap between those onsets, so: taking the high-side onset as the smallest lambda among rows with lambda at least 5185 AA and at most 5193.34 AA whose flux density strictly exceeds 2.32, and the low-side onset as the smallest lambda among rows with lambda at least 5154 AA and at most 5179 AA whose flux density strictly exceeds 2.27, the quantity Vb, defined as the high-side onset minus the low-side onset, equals 32.2 AA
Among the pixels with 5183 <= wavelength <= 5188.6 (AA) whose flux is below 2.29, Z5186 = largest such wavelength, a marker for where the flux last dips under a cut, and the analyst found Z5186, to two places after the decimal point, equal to 5187.96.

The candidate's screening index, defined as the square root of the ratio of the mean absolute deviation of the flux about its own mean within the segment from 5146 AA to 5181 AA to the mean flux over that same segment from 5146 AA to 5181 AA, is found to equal 0.31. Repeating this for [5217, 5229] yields 0.16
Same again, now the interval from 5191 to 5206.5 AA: 0.23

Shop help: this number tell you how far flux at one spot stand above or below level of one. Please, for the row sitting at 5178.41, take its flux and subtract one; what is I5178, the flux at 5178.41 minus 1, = 1.6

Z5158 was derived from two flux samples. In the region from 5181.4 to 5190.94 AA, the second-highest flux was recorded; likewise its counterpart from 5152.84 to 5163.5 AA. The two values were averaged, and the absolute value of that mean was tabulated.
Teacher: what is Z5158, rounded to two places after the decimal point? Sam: 2.46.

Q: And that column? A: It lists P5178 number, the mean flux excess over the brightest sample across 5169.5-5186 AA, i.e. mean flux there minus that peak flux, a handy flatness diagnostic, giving -0.61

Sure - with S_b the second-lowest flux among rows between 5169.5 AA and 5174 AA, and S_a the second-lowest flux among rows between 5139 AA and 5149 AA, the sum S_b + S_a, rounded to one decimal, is 4.0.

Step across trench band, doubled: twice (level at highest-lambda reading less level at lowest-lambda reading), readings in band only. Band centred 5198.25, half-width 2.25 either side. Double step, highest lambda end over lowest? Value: 0.142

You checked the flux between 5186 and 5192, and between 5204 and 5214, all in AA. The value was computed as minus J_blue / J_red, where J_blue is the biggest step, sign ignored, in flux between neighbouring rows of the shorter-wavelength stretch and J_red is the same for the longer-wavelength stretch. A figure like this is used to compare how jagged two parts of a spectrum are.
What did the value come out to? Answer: -1.1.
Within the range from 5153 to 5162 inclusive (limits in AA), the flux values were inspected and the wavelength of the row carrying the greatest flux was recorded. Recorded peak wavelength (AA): 5159.37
